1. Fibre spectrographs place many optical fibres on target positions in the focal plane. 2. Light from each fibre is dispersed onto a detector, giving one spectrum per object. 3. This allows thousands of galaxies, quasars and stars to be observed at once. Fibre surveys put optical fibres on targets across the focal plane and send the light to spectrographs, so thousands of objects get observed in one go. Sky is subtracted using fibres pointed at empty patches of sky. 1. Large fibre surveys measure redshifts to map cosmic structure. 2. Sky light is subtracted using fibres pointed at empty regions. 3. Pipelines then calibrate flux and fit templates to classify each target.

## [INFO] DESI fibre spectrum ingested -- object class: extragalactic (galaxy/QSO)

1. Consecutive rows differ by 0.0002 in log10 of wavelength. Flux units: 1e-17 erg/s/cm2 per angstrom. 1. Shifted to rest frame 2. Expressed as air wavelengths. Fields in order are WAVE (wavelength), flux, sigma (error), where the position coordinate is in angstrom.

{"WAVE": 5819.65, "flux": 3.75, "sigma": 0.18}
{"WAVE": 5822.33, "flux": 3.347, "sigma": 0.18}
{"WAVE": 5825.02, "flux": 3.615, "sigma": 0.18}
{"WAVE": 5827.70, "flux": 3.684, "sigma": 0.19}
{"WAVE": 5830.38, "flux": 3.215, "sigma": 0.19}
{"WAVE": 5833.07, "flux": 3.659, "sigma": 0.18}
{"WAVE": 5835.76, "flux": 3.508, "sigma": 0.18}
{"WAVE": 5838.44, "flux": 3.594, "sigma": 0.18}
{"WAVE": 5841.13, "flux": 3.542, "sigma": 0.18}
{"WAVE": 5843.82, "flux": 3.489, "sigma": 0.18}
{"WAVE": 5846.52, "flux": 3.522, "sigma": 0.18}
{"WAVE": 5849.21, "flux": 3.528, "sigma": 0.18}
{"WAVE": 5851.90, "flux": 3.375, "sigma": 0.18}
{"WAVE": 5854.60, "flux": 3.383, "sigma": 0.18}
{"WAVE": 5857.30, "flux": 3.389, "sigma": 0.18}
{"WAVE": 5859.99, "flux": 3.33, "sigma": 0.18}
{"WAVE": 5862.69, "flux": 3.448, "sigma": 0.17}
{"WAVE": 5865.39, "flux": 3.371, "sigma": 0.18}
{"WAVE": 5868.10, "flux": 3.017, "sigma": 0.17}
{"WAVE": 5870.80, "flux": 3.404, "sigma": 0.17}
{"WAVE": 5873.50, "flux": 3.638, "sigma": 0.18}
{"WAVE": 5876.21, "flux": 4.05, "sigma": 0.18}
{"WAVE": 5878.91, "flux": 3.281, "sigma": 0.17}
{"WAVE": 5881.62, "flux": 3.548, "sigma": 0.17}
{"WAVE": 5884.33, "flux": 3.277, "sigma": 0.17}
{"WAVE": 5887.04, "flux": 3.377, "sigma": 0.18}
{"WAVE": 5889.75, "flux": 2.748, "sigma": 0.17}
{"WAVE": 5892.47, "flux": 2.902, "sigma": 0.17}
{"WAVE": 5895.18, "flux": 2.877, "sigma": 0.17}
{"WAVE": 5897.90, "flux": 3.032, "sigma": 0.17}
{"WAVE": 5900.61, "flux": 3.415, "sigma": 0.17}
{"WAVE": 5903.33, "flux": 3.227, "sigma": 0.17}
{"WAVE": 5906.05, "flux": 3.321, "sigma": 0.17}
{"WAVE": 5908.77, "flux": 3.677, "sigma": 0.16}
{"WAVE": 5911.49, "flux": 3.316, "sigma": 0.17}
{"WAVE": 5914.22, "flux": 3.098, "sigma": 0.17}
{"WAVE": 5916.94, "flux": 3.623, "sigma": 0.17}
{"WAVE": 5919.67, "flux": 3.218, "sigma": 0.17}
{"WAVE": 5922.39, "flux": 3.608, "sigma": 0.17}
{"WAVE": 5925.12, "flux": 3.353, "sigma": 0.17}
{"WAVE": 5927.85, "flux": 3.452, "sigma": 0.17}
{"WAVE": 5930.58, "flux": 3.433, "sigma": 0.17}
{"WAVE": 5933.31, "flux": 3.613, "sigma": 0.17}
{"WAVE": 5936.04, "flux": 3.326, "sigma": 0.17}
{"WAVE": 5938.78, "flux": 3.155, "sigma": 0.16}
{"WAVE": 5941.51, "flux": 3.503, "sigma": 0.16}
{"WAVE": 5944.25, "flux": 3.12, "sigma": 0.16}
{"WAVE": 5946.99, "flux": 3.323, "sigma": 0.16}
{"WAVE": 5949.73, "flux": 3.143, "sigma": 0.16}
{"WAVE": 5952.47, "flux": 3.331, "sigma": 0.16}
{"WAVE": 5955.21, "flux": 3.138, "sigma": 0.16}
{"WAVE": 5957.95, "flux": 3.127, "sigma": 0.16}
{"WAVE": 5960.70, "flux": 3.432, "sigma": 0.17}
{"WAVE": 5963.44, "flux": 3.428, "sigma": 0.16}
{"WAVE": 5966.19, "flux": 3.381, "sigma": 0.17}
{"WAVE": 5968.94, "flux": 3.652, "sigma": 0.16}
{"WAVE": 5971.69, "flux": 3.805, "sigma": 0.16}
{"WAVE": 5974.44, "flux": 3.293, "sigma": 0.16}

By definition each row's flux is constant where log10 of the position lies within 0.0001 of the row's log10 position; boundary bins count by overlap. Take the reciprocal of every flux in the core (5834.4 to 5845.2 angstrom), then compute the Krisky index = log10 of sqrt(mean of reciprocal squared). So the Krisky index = -0.55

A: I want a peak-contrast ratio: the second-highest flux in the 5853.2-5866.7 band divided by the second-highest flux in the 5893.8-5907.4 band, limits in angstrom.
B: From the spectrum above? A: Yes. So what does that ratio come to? 1.02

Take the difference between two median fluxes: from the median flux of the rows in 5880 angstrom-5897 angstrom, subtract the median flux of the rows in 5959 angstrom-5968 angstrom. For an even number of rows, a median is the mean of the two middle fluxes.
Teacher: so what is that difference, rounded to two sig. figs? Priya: -0.34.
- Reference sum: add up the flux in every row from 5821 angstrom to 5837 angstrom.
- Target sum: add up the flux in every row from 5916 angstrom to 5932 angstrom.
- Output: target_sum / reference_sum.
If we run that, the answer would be 0.98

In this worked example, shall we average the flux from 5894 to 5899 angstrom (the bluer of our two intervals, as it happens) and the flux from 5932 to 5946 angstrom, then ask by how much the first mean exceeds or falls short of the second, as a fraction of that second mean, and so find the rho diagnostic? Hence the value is -0.12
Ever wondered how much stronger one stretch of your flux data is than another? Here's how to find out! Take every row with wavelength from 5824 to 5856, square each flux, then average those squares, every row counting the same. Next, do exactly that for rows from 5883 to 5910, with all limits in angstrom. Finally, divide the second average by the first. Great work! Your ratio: 0.83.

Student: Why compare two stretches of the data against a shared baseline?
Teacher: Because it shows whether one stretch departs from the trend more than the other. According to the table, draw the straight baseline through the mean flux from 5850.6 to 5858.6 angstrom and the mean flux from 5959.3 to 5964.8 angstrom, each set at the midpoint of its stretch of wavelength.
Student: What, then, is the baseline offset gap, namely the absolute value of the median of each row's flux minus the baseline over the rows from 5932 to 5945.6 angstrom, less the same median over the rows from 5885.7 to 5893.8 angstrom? 0.40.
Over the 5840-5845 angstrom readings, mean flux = 3.52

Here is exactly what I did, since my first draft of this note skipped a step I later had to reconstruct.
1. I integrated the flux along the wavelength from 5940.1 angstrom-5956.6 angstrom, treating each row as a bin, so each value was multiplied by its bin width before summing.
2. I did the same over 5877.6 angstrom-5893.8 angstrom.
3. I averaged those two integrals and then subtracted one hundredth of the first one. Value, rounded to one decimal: 52.2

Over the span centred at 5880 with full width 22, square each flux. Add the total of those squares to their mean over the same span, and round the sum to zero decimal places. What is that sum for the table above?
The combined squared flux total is 106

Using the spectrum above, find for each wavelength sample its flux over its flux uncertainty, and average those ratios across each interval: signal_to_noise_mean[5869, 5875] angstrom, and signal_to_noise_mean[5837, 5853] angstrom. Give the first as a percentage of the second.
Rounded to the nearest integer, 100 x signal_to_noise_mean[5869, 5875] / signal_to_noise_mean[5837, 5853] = 103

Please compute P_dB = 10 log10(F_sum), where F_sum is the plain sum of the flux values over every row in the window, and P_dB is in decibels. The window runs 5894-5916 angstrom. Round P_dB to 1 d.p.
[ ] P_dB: 14.1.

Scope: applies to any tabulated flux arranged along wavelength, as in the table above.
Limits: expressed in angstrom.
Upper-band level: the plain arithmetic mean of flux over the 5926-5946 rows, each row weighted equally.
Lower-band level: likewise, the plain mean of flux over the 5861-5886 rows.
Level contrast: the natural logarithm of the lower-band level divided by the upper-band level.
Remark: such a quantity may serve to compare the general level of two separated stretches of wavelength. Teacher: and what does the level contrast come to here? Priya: 0.02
